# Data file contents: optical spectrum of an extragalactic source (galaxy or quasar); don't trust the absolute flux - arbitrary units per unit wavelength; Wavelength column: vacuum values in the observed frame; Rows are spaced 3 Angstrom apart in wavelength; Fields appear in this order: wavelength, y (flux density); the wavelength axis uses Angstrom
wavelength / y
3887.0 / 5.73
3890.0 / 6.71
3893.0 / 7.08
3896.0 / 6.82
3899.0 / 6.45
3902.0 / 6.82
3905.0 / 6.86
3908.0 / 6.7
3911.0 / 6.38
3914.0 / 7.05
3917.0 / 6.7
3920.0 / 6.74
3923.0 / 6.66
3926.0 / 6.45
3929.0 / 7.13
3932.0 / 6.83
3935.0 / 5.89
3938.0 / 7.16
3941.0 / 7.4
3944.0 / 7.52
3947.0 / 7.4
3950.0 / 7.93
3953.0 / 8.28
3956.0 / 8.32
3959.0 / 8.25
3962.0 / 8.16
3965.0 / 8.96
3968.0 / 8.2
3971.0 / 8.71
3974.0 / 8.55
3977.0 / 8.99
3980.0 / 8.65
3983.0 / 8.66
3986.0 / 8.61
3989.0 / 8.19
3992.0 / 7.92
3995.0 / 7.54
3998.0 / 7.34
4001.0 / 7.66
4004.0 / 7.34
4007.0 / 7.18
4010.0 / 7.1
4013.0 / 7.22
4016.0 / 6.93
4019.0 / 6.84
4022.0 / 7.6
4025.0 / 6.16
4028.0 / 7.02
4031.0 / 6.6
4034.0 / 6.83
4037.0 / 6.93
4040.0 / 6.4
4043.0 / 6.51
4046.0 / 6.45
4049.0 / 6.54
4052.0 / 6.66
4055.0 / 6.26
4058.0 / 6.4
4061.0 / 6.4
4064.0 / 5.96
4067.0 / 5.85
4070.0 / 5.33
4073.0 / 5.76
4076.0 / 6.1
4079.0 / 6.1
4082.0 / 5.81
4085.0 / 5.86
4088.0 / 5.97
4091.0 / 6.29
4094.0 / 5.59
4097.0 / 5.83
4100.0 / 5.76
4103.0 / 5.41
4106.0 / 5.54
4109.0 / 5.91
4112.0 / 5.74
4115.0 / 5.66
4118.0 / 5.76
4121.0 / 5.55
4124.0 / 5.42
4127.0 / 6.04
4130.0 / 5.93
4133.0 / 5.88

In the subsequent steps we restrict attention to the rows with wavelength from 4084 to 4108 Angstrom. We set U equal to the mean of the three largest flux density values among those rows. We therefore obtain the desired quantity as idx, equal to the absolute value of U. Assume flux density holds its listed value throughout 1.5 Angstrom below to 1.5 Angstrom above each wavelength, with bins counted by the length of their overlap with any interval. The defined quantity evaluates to 6.0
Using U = 6.0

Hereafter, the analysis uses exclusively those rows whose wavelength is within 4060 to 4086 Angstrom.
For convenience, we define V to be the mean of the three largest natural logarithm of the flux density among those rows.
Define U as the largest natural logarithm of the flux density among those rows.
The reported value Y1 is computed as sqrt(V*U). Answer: 1.84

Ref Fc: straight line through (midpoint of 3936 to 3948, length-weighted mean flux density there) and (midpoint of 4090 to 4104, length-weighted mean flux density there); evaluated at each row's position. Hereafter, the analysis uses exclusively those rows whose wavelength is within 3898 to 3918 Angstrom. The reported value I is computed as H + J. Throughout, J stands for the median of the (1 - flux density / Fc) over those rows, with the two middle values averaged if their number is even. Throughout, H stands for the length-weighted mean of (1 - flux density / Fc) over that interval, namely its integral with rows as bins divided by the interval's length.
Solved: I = 0.24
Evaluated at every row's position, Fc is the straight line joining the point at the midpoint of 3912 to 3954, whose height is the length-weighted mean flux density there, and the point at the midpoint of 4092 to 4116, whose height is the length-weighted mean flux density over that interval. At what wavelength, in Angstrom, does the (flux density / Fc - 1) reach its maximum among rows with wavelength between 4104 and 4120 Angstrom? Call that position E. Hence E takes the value 4109.0 Angstrom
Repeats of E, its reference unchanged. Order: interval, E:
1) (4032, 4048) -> 4037.0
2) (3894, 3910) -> 3905.0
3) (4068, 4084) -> 4079.0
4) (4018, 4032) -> 4022.0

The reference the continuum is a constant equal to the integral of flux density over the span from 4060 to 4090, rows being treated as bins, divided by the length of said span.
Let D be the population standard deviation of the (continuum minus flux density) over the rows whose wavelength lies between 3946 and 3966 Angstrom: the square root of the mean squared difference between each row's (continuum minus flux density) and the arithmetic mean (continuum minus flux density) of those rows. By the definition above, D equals 0.43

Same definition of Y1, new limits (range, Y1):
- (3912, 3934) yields 1.96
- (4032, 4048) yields 1.92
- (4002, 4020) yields 1.99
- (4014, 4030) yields 2.00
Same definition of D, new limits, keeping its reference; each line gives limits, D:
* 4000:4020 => 0.25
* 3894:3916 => 0.22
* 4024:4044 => 0.29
